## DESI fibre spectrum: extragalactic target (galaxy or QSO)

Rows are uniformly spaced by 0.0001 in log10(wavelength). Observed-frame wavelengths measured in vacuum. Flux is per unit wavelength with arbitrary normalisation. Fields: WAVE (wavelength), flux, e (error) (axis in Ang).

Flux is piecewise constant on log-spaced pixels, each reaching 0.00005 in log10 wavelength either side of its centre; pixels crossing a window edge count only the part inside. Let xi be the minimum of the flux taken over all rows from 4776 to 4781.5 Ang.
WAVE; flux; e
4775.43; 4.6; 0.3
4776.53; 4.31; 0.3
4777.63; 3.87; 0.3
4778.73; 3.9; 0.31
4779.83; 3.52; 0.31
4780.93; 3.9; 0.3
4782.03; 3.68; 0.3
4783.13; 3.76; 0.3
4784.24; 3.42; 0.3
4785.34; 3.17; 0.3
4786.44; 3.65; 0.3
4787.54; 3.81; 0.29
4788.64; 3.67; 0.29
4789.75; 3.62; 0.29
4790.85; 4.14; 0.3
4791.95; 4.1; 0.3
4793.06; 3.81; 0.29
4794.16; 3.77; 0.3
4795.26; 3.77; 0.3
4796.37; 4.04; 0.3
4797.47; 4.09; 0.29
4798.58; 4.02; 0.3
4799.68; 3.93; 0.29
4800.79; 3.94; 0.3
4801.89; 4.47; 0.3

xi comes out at 3.52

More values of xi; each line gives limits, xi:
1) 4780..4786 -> 3.17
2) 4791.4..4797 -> 3.77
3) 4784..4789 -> 3.17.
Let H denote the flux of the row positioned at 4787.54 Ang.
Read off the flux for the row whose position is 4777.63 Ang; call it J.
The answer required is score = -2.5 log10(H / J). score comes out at 0.017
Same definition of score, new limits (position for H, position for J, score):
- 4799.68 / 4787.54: -0.034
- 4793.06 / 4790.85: 0.090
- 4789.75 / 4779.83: -0.030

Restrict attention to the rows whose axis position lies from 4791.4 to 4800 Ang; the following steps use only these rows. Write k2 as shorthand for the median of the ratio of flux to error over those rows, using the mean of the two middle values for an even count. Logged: 13.4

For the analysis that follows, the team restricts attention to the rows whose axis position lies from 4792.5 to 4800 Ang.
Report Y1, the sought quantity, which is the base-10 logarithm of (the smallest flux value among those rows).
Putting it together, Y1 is 0.576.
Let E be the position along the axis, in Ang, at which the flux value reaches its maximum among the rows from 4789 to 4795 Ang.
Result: 4790.85 Ang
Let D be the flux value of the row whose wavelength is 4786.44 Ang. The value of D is 3.65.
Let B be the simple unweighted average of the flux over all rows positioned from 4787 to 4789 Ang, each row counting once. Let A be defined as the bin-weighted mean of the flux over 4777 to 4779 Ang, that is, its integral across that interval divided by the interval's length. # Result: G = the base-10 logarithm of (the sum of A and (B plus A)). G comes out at 1.06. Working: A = 3.90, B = 3.740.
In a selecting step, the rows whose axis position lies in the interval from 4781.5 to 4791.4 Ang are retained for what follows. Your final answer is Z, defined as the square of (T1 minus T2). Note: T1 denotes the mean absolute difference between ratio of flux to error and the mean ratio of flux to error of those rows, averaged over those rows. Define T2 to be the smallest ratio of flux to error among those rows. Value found 98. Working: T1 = 0.65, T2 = 10.6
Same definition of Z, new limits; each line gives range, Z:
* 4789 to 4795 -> 144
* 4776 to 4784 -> 116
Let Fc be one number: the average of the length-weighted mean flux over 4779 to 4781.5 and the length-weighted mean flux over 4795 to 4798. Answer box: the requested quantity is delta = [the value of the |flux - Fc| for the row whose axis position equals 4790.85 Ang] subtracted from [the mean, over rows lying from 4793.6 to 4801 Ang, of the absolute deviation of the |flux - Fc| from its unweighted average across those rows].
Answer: -0.23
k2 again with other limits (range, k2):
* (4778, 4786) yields 12.3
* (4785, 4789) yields 12.4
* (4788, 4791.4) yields 12.7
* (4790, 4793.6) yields 13.7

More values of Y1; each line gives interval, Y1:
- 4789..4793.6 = 0.559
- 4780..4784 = 0.566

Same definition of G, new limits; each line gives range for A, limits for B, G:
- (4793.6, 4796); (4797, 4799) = 1.07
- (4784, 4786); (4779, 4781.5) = 1.01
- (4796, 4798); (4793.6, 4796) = 1.08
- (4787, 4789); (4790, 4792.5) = 1.07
